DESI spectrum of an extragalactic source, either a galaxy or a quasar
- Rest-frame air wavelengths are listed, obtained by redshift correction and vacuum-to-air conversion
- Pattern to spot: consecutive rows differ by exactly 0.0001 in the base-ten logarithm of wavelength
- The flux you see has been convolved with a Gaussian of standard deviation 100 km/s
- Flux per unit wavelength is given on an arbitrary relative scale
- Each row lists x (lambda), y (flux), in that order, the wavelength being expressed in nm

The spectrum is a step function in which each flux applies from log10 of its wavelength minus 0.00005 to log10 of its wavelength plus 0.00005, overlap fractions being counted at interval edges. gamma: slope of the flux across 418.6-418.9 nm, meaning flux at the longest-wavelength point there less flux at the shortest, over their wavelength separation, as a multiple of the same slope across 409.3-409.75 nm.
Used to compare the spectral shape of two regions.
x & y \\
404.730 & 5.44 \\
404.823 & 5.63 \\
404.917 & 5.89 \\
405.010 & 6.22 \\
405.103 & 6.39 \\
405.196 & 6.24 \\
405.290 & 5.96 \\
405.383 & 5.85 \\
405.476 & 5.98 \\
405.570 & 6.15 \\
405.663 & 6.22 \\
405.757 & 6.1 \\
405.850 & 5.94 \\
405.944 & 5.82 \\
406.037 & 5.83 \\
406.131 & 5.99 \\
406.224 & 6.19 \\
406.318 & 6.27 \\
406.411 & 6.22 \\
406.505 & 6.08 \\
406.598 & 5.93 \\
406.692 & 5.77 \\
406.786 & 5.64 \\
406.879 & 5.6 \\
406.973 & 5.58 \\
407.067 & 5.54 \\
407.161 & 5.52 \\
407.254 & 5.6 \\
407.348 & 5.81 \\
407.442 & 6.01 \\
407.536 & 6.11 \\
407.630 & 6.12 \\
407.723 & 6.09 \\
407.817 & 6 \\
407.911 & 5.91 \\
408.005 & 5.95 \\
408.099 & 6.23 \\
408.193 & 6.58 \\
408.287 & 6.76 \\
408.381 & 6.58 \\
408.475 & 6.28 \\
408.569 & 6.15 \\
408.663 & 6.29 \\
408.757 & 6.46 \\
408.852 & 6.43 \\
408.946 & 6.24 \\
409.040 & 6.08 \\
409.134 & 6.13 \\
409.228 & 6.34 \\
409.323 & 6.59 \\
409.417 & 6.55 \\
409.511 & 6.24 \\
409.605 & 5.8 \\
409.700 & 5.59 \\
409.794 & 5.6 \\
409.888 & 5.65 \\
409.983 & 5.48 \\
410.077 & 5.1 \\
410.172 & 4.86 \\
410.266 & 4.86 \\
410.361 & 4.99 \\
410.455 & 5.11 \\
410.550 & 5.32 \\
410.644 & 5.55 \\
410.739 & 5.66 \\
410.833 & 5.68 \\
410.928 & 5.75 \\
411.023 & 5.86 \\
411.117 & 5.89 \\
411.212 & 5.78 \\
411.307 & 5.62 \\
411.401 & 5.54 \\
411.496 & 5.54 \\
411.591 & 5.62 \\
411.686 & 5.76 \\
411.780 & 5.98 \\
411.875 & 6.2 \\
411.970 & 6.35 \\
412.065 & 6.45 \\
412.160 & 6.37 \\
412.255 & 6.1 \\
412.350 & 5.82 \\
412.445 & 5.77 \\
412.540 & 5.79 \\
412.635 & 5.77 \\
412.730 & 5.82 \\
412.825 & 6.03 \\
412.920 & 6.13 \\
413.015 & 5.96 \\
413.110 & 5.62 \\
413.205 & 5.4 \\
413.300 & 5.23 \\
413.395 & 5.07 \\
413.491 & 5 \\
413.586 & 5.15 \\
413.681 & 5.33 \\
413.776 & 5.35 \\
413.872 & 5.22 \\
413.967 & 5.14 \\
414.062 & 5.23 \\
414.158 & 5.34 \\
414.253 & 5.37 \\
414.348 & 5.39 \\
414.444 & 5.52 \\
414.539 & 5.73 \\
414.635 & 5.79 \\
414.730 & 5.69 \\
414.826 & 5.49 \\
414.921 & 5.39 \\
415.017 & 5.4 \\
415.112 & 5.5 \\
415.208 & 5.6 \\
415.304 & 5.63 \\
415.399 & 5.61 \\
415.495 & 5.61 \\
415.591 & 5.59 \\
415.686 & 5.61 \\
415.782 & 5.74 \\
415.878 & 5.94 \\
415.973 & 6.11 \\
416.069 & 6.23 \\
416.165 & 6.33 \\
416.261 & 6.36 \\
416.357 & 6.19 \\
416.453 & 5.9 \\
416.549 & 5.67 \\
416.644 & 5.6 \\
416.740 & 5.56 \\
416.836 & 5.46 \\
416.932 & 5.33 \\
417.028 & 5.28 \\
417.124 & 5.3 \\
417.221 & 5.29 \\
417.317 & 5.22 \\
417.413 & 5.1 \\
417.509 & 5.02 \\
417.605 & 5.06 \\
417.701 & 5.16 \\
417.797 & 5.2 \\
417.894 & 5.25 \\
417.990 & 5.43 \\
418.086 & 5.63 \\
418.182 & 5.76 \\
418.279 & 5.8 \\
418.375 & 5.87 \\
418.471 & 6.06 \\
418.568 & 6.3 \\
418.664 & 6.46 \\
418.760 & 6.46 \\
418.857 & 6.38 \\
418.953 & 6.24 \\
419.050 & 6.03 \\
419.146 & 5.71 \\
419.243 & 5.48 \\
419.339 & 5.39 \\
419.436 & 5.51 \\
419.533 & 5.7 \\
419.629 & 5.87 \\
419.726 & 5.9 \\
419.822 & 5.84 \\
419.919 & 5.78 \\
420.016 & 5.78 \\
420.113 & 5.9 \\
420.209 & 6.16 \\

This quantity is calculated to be 0.16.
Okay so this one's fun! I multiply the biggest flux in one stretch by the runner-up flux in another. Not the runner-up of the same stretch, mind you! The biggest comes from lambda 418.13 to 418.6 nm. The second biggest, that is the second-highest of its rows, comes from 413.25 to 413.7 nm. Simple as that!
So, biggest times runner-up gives 33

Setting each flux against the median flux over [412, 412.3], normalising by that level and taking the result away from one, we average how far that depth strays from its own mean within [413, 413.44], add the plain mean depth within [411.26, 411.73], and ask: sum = 0.16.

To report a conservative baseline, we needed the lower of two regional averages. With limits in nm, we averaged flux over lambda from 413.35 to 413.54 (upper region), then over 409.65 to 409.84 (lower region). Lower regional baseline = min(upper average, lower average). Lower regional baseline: 5.0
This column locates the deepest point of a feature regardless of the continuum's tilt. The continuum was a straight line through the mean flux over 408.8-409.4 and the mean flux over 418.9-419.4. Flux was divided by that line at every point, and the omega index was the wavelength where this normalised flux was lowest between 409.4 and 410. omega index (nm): 409.983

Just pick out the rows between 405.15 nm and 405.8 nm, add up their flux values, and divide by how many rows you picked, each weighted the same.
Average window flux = 6.1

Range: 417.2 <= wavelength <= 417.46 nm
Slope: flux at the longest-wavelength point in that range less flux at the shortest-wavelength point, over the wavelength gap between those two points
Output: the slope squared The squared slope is 1.0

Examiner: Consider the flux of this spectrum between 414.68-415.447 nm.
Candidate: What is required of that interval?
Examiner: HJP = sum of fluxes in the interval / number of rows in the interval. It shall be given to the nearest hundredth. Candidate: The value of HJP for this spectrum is 5.54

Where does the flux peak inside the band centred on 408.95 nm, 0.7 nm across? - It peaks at 408.757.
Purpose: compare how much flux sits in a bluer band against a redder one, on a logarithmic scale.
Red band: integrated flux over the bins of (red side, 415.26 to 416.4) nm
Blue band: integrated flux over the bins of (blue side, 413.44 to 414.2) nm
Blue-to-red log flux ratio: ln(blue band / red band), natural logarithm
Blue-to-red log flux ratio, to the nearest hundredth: -0.53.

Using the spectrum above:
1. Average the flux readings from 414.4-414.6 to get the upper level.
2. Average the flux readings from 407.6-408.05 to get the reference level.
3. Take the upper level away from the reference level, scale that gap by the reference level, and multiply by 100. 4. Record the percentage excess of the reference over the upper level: 6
